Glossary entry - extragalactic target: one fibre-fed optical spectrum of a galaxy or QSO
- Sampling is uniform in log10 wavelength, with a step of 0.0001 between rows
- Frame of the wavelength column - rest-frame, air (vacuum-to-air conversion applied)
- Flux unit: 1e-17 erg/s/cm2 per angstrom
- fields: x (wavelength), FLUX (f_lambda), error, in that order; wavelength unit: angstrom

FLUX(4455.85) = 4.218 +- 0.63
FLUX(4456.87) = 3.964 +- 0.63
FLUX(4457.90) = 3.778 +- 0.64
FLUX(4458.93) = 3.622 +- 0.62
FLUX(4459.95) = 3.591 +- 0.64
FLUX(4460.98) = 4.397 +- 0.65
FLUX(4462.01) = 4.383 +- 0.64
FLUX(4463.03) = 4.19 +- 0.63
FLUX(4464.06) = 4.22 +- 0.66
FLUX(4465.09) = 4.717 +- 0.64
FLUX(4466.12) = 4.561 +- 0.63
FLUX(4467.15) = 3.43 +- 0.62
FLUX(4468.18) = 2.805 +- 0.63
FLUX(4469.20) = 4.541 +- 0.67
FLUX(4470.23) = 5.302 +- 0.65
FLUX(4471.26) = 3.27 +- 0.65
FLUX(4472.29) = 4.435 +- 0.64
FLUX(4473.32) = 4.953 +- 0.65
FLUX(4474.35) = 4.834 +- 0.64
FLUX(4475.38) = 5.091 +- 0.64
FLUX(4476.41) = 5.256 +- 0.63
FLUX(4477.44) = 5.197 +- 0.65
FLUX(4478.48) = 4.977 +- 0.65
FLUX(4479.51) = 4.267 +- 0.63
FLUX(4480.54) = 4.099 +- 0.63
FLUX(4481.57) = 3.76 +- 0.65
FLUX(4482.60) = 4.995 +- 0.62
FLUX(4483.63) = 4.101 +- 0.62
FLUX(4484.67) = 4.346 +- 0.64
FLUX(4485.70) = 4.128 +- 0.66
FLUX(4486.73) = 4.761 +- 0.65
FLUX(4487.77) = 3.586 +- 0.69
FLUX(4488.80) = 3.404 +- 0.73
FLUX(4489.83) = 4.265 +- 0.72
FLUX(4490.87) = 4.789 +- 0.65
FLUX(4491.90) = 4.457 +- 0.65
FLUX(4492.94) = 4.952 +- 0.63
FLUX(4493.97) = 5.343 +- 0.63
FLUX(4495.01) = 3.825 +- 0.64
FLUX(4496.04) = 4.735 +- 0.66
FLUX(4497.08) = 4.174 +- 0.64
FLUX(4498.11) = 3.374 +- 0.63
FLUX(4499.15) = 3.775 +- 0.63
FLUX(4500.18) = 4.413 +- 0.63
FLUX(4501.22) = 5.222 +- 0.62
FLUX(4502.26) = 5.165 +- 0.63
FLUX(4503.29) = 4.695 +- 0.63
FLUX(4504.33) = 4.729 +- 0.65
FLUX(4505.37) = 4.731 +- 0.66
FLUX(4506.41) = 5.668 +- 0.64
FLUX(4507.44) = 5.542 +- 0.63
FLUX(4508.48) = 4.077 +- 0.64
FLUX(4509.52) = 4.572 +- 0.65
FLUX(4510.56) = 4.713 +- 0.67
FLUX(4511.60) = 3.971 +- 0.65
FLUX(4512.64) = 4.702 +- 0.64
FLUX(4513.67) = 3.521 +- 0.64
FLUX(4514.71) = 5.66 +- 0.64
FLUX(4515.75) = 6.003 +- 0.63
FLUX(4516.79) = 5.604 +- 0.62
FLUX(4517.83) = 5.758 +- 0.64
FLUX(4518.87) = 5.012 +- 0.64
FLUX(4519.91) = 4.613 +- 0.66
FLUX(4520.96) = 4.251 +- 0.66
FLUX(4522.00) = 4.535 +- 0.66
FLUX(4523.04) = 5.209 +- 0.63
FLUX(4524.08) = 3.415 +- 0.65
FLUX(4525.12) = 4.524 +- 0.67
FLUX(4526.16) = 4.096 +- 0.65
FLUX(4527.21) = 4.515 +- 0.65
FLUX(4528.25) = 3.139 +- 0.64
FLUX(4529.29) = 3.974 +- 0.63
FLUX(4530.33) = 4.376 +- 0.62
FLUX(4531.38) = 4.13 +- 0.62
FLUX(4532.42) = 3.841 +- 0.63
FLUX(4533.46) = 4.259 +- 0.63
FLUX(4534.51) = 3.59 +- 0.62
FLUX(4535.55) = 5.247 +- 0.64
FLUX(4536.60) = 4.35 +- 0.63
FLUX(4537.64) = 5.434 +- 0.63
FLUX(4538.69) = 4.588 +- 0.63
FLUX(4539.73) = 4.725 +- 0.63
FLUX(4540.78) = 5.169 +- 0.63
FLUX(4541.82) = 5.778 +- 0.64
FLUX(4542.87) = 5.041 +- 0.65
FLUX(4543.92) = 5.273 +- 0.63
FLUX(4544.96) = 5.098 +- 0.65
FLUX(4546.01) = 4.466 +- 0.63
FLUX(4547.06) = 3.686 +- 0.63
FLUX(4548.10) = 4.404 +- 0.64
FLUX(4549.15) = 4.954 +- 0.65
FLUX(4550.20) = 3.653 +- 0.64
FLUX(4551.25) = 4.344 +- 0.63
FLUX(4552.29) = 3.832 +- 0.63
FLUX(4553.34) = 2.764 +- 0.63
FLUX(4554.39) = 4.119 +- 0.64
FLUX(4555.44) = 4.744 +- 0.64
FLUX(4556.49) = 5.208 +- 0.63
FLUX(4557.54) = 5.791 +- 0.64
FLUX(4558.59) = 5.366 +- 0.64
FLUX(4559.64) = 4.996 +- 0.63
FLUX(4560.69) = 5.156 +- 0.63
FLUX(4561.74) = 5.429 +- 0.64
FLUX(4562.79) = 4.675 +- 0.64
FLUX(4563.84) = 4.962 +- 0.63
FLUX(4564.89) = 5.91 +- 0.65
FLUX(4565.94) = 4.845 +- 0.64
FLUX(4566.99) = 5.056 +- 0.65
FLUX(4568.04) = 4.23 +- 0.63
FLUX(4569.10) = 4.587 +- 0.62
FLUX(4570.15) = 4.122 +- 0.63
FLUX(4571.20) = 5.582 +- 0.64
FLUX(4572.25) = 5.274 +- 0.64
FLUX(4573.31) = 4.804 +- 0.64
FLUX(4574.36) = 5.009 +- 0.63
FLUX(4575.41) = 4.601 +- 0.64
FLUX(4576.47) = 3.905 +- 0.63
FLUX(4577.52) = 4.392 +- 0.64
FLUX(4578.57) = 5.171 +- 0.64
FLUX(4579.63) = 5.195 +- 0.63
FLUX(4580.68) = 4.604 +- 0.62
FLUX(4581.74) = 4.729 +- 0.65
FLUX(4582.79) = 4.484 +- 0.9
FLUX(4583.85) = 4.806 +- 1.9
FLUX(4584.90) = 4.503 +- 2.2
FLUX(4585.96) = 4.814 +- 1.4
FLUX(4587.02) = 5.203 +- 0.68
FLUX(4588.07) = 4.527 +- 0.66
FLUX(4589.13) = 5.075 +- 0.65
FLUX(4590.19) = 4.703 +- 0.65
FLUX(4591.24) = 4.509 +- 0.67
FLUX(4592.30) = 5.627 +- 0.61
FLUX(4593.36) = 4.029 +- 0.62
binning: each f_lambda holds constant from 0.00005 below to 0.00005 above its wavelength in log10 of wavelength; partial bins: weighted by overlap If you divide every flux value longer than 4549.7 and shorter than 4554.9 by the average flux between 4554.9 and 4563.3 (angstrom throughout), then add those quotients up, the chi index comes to 3.6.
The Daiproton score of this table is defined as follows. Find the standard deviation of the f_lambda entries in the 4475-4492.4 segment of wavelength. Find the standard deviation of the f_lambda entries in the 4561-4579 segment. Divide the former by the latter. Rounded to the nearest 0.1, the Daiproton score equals 1.1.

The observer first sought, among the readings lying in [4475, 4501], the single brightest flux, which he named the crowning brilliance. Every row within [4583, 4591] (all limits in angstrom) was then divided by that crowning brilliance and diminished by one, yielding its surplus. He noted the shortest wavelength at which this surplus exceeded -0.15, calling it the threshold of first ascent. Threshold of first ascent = 4583.85 angstrom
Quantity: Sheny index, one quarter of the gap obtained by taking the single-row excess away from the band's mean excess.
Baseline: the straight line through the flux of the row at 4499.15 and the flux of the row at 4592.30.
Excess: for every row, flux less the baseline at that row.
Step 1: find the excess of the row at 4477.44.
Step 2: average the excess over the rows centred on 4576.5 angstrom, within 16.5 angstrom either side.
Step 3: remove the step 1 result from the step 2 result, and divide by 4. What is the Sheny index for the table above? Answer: -0.58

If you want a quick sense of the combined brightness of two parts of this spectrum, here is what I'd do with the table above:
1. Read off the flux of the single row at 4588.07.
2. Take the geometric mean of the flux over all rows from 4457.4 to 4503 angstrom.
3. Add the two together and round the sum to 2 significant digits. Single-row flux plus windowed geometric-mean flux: 8.8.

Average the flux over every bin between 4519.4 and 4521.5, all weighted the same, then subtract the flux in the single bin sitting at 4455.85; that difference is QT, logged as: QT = 0.2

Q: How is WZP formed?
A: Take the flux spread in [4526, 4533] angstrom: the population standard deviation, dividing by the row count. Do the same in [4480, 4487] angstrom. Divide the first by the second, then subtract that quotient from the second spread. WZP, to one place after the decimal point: -0.6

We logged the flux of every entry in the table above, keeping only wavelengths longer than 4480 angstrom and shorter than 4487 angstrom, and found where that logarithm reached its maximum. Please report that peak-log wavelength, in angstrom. 4482.60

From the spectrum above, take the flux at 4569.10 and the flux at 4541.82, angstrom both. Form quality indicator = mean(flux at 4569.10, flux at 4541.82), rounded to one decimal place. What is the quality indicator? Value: 5.2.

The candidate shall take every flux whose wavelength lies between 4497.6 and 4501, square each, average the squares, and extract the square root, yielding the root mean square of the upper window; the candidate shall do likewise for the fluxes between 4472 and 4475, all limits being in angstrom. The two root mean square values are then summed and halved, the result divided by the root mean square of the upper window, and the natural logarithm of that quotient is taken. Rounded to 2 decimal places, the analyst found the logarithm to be 0.11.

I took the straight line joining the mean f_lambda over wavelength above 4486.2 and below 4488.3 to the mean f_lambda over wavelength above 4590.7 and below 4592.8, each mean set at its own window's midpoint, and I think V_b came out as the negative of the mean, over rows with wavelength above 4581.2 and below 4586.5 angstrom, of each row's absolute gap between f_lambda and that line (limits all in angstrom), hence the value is -0.33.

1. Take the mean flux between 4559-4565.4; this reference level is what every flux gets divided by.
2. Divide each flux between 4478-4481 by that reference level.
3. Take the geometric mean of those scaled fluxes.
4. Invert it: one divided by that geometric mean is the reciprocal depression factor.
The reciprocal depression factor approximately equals 1.2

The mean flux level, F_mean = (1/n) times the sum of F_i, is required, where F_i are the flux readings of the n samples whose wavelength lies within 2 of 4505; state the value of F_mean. 5.0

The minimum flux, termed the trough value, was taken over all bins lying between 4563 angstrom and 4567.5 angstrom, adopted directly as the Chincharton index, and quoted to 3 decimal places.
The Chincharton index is 4.845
